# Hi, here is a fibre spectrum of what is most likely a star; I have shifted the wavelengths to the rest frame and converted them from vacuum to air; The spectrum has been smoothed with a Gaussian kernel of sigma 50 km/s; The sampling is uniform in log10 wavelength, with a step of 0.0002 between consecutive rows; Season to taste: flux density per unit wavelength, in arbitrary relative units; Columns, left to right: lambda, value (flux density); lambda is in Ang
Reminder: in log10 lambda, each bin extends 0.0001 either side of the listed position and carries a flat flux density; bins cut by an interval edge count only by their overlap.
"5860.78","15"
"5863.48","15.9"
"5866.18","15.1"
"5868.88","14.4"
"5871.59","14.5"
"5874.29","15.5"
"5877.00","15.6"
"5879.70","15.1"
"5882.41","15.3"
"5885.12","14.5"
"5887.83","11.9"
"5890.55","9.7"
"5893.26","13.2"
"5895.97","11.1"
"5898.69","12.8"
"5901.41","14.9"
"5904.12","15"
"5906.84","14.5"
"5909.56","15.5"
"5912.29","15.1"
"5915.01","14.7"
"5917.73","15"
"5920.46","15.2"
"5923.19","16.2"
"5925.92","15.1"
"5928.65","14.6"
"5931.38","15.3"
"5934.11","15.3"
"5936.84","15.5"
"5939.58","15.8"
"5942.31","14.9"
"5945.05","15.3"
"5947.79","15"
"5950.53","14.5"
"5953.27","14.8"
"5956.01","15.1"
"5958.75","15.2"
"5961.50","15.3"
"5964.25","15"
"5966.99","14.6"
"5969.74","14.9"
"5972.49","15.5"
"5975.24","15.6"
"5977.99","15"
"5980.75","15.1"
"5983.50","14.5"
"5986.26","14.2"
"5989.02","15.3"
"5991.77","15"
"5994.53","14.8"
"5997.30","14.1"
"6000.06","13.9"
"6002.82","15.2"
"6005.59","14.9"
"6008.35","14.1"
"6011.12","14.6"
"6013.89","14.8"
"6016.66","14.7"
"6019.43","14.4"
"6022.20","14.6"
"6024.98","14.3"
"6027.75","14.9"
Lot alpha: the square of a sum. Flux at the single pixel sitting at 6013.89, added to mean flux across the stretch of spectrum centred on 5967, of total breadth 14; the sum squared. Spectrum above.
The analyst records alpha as 892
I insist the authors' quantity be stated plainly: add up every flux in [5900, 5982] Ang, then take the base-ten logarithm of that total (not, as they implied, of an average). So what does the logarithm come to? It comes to 2.66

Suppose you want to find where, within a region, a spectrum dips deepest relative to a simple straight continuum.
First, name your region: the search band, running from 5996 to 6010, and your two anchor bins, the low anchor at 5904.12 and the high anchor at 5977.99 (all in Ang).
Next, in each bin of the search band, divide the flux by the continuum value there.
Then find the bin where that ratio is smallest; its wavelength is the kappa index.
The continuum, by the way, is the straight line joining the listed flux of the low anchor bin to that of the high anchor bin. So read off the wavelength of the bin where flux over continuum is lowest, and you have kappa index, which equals 6000.06 Ang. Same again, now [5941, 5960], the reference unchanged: 5950.53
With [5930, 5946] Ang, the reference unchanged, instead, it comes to 5942.31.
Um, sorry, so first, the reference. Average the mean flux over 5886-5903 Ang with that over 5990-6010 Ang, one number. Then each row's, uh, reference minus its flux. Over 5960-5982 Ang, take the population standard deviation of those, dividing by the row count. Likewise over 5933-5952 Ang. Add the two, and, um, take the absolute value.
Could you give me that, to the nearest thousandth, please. 0.702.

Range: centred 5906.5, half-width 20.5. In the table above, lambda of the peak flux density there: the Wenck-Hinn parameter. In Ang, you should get 5923.19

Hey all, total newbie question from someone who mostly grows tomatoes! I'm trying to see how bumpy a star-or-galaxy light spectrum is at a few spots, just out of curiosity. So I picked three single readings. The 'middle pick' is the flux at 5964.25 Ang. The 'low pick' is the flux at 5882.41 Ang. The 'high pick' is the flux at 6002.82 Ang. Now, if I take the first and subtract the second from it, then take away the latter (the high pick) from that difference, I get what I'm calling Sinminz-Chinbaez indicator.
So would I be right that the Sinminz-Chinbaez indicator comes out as -15.5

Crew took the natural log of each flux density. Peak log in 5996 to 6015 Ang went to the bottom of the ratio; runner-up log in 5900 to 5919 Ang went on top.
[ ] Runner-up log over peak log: 1.00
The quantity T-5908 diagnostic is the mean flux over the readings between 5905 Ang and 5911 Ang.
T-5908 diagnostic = 15.0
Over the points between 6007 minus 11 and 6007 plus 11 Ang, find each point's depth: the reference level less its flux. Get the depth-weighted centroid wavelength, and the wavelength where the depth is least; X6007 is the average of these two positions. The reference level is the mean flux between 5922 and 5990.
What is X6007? 6004.0 Ang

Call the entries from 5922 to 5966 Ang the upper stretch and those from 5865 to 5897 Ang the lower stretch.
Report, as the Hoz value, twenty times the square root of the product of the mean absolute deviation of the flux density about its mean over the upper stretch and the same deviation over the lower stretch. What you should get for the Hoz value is 13.9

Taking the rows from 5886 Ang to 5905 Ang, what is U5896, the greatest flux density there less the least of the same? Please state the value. 5.3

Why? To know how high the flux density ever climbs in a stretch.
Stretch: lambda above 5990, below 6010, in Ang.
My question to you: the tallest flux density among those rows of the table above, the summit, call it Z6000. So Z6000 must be 15.2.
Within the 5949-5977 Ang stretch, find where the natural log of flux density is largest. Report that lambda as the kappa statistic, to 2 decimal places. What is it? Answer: 5975.24 Ang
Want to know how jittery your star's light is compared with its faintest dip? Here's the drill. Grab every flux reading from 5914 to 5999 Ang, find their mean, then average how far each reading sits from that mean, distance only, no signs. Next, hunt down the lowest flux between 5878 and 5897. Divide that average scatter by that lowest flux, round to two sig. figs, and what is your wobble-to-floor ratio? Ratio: 0.034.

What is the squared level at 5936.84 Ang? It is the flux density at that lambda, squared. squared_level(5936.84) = 240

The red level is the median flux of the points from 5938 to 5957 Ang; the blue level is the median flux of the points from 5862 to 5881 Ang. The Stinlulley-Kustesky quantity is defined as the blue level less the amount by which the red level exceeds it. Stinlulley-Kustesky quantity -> 15.2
